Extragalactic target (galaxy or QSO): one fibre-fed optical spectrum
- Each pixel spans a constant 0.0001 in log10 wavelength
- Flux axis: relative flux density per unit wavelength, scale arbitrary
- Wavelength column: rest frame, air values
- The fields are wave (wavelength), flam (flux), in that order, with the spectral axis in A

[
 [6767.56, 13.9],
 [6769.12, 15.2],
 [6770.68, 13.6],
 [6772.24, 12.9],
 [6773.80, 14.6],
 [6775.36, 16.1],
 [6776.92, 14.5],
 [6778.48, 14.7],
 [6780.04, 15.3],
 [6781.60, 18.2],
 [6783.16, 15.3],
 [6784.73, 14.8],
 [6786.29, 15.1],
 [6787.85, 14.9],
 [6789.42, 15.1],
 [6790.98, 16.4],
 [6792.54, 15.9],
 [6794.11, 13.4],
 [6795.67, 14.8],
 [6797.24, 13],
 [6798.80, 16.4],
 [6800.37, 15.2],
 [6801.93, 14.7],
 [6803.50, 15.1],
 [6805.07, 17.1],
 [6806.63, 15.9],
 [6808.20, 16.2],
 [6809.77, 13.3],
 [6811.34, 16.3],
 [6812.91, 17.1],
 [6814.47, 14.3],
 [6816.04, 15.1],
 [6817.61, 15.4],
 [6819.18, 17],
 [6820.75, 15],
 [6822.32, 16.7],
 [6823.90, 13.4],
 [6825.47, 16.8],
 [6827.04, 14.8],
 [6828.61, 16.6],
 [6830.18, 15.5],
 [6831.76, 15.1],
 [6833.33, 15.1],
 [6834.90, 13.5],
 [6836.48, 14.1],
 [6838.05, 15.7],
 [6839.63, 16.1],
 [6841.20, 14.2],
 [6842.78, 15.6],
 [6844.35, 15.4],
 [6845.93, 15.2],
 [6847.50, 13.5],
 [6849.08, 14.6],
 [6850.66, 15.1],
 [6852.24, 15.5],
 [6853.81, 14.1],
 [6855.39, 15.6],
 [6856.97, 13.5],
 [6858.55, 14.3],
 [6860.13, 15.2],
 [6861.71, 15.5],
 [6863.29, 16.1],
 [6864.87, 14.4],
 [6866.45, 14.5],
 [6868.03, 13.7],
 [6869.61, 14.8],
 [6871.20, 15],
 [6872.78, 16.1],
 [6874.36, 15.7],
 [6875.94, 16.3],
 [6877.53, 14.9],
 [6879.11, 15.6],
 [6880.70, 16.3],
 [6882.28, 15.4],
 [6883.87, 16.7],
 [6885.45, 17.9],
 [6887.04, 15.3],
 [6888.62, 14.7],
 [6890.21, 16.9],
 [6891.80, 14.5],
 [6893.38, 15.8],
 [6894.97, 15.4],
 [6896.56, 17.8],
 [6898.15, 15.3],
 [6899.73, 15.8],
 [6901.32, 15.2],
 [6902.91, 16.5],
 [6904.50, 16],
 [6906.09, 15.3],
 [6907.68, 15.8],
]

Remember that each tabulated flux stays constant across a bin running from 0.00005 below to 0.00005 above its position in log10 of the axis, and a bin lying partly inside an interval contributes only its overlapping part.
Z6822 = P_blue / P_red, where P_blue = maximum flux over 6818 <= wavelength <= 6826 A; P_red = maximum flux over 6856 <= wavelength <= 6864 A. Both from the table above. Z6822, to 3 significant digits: 1.06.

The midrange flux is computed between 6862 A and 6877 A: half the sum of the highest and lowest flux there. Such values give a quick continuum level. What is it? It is 15.0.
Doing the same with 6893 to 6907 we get 16.5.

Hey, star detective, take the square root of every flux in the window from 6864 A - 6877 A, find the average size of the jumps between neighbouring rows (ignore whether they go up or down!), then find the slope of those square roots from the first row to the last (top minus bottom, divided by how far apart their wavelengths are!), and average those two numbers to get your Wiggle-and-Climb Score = 0.051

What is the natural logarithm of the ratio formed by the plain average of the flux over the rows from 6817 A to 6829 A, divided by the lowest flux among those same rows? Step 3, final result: 0.16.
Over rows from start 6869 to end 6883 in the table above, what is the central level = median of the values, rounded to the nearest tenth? 15.6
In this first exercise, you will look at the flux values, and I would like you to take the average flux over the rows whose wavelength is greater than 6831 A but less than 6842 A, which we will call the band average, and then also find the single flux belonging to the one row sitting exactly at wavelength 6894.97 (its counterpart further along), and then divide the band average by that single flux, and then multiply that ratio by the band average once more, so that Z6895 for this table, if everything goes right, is 14.3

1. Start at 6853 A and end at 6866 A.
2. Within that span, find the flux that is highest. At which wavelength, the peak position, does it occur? 6863.29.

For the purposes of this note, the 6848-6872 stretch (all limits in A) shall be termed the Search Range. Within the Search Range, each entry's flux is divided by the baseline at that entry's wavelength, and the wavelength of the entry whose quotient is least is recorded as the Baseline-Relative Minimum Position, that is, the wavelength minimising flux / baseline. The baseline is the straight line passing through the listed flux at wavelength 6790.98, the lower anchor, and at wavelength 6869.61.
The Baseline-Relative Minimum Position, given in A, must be 6856.97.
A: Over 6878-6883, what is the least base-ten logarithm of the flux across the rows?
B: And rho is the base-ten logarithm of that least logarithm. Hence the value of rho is 0.075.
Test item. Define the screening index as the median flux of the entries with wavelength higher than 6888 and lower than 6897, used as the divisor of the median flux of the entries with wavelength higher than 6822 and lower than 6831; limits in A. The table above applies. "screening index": 1.03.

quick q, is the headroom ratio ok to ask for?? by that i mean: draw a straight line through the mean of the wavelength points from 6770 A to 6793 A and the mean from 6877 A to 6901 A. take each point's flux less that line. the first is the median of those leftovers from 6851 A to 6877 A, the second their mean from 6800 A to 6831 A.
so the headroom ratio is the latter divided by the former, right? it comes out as -0.30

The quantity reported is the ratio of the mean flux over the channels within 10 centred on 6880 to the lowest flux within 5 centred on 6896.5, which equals 1.04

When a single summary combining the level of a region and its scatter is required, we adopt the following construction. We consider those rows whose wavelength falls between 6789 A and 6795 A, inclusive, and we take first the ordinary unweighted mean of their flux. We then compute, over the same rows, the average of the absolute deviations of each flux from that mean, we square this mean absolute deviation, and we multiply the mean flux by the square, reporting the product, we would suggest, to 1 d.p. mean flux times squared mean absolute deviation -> 13.7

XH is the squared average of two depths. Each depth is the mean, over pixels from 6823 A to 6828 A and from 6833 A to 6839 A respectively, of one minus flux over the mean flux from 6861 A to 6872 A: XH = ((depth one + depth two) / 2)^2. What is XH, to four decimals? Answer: 0.0000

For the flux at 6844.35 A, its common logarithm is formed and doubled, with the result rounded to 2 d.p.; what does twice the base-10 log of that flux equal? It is 2.38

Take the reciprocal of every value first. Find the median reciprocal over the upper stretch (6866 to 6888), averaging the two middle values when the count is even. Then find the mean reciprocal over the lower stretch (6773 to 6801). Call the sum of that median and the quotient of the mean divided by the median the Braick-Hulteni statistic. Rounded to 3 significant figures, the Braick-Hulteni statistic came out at 1.09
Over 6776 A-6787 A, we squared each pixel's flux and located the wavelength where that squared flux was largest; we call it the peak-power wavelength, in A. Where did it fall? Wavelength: 6781.60 A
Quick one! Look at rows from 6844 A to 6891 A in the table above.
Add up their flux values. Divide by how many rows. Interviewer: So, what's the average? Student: 15.3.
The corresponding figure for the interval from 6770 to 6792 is 15.1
